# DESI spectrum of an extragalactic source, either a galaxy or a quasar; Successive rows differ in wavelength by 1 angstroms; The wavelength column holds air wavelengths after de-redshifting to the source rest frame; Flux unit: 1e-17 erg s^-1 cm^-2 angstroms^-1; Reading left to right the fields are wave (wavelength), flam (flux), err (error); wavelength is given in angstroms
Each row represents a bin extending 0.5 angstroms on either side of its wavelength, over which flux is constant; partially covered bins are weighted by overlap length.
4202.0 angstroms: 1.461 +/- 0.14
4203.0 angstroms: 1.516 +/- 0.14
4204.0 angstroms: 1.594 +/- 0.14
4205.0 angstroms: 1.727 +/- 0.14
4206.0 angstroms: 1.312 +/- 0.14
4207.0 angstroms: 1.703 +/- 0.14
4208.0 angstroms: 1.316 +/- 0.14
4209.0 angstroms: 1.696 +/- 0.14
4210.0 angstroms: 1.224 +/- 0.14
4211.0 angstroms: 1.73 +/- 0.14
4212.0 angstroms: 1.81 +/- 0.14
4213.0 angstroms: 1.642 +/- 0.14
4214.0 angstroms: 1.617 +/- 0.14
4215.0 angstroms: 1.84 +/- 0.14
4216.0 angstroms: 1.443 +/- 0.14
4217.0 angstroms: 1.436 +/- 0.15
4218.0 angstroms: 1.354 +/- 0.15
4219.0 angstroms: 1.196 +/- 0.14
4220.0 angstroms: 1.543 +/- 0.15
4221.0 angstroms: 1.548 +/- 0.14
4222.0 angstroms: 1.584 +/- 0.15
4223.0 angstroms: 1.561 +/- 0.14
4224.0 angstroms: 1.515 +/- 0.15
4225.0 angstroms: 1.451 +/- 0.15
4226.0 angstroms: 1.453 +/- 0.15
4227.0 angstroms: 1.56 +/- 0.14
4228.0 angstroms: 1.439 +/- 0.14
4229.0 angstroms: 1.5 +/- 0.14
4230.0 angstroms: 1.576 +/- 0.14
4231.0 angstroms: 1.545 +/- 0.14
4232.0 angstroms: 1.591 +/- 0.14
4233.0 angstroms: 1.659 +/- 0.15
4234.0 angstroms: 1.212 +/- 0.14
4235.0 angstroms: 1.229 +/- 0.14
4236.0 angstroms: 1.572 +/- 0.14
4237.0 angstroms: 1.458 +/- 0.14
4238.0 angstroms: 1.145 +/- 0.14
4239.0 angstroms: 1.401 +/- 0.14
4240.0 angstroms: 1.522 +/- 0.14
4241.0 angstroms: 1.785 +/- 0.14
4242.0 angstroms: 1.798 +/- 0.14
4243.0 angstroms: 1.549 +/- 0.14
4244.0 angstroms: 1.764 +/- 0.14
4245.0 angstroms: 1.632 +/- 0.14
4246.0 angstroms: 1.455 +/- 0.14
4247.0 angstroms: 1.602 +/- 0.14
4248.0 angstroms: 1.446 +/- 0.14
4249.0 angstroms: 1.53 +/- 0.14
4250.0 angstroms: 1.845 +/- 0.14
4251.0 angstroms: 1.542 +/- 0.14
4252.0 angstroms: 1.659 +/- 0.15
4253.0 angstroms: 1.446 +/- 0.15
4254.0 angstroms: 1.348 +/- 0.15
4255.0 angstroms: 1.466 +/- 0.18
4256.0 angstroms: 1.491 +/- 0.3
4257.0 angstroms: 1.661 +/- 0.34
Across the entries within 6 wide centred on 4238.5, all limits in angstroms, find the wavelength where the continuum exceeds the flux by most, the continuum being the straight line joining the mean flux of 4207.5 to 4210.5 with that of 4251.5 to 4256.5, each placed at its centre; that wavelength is 4238.0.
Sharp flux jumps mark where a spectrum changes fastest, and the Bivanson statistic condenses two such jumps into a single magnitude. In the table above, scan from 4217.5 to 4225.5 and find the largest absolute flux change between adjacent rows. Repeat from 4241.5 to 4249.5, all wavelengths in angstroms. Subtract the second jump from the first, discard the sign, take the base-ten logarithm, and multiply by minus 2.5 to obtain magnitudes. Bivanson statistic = 2.5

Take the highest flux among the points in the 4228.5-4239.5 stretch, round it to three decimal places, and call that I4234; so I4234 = 1.659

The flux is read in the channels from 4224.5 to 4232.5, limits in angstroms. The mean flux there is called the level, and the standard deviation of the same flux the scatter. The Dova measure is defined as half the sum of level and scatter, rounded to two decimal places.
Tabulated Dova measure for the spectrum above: 0.79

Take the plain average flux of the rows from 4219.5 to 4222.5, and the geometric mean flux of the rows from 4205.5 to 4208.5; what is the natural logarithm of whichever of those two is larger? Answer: 0.44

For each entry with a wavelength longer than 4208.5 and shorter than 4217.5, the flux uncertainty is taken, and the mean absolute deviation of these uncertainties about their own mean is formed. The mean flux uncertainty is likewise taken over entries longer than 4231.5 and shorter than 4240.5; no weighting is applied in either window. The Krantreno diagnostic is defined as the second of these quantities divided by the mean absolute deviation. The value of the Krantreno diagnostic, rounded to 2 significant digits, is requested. 71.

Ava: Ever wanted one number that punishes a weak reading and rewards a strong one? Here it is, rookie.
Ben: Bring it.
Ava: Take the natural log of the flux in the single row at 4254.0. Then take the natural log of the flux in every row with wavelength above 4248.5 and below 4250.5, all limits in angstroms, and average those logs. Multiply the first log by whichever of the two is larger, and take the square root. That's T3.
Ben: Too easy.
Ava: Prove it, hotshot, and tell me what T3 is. 0.39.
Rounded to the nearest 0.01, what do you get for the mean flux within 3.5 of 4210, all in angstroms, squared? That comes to 2.52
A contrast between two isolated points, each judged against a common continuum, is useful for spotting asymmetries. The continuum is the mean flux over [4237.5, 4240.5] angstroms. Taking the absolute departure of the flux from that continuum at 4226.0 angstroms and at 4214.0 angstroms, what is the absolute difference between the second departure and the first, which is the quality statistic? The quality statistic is 0.16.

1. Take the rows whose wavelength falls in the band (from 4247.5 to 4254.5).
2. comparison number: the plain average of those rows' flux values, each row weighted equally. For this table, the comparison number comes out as 1.55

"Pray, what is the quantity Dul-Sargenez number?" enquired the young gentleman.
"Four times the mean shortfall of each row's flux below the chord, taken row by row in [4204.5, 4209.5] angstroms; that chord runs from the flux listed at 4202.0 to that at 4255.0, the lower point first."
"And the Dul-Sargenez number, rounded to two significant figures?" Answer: -0.36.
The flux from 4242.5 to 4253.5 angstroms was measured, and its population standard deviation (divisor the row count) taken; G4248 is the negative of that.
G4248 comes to -0.124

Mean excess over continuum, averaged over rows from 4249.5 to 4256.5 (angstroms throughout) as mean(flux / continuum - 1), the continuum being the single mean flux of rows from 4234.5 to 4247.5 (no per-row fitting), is 0.007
